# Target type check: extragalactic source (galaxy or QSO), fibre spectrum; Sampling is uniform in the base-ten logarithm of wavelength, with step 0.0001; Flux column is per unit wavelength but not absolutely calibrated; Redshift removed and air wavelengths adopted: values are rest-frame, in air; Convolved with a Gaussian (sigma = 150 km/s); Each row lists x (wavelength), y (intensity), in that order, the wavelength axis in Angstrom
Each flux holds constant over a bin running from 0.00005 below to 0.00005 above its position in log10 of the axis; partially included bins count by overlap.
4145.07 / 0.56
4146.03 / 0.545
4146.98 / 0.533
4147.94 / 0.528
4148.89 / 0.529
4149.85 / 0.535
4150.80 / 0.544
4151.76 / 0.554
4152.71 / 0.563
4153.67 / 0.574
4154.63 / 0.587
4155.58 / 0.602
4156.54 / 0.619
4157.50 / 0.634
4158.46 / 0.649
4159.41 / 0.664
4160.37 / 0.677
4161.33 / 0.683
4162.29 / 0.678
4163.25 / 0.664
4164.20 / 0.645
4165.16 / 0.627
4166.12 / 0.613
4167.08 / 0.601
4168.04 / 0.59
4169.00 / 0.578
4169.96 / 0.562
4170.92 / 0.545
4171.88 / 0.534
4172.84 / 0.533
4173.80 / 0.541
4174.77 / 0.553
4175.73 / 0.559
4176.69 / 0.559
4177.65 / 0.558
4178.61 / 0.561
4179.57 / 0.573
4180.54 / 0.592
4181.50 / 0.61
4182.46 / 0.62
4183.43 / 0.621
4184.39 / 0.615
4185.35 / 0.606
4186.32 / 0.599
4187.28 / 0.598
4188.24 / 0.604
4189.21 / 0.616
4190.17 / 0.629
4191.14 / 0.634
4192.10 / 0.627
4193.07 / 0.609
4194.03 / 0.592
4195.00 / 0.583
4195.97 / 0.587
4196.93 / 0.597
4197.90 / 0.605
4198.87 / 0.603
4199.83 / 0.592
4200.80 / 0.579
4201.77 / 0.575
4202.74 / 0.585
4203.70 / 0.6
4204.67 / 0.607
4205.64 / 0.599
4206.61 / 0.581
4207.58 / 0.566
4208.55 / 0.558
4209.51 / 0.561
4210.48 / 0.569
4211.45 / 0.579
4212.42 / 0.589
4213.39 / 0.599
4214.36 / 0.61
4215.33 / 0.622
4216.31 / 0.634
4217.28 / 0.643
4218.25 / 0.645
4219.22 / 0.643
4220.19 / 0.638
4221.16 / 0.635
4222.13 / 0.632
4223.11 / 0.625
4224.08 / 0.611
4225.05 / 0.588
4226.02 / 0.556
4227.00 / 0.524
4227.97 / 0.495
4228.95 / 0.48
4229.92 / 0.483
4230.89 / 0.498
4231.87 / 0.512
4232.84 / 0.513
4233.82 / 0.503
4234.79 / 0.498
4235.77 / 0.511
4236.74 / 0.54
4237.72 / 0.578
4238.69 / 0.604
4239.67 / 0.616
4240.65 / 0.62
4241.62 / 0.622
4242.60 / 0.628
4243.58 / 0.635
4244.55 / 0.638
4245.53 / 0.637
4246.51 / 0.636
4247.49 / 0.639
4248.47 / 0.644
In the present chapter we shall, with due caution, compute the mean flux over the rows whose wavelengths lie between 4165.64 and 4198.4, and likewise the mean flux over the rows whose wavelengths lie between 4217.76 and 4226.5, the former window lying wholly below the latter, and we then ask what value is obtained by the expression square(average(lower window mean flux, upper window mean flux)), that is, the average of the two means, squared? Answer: 0.365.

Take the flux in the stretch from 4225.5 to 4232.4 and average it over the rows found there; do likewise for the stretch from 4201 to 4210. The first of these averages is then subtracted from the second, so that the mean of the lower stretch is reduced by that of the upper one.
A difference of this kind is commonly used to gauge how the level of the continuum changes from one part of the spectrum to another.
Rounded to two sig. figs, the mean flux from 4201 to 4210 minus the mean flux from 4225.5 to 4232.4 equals 0.074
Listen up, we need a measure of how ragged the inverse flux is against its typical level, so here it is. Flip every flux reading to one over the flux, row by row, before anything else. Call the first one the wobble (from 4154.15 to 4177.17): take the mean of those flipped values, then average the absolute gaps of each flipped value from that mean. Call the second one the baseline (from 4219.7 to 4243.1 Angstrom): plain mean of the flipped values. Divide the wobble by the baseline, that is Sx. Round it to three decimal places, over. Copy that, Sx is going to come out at 0.065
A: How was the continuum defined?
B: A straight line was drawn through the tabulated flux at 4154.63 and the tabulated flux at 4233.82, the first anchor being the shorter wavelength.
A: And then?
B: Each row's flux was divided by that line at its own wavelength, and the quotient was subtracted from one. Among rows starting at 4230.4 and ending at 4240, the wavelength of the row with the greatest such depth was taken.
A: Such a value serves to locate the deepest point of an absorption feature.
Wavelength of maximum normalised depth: 4230.89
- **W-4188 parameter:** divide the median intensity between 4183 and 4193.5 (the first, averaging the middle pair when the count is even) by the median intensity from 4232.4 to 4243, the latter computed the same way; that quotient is 1.06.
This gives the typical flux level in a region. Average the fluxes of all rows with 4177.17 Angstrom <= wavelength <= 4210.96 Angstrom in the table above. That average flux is 0.595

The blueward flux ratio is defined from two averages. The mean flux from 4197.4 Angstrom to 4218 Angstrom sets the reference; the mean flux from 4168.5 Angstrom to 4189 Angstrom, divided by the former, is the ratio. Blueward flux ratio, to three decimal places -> 0.973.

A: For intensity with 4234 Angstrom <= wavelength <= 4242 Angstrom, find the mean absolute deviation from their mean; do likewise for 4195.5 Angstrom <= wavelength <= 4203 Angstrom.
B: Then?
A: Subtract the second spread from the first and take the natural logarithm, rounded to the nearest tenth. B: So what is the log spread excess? -3.4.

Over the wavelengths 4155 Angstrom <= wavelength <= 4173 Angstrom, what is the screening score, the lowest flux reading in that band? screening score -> 0.533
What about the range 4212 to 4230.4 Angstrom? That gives 0.48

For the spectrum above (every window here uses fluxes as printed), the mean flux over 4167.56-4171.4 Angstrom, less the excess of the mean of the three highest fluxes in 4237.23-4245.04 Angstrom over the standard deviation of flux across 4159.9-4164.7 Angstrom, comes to -0.05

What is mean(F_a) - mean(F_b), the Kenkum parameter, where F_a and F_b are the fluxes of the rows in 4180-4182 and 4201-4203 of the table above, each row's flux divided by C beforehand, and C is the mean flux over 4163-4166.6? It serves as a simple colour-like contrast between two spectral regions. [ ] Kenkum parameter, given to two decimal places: 0.03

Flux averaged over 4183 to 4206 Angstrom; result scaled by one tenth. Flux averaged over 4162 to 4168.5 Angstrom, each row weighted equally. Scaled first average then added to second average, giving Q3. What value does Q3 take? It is 0.69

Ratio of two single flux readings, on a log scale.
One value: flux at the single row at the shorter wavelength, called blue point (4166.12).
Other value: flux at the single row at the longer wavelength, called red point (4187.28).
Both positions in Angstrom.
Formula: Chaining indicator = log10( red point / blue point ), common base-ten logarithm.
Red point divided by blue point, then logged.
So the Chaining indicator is -0.01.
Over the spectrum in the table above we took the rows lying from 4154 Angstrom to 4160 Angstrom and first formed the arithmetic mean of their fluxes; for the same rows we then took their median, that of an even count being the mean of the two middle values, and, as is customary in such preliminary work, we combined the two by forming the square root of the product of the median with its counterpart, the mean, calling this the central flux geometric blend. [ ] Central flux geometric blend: 0.63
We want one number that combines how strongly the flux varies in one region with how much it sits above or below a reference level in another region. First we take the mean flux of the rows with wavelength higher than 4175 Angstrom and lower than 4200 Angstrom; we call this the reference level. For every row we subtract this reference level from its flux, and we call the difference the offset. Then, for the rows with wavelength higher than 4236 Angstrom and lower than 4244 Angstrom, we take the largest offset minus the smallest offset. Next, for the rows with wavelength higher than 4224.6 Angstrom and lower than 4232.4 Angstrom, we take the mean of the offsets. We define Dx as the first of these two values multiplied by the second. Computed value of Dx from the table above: -0.008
